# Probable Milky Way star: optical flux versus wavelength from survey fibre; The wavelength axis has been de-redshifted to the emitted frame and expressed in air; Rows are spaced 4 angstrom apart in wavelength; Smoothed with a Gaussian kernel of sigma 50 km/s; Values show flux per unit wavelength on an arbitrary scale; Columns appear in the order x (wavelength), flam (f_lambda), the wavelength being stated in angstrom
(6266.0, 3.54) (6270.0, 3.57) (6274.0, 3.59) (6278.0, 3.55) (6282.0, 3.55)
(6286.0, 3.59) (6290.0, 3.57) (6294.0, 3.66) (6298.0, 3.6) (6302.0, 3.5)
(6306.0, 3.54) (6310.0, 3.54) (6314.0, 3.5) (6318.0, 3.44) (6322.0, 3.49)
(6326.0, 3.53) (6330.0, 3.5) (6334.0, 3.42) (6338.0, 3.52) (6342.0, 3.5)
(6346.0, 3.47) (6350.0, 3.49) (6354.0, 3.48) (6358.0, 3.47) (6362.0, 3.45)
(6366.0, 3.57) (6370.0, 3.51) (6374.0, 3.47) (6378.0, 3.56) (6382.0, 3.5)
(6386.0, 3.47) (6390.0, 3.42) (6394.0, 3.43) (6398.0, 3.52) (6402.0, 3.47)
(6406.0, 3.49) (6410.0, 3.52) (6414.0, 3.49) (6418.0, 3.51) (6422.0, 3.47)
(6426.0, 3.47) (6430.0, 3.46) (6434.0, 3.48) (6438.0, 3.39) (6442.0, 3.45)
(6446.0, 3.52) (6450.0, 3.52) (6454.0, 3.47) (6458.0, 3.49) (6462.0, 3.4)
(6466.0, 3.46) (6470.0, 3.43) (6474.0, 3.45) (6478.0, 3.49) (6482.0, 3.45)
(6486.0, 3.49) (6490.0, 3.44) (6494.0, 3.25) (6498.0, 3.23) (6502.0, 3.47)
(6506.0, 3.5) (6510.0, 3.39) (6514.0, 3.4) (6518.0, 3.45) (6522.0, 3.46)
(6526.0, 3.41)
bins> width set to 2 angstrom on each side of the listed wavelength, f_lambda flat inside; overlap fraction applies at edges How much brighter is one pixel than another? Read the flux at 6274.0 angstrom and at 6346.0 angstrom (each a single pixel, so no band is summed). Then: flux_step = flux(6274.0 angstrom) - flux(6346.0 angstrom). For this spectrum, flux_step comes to 0.12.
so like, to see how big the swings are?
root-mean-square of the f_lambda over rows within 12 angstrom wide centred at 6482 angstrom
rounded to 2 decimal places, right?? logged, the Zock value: 3.48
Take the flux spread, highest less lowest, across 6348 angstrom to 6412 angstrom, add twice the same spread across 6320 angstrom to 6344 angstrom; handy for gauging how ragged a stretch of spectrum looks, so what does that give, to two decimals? 0.37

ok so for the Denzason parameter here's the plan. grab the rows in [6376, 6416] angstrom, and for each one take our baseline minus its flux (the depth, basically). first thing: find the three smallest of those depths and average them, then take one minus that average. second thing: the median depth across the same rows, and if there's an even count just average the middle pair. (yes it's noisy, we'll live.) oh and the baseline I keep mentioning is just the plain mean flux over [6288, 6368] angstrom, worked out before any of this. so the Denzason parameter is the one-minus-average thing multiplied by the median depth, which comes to 0.022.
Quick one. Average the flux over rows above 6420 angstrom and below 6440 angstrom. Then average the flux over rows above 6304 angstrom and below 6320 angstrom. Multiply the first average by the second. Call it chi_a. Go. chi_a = 12.1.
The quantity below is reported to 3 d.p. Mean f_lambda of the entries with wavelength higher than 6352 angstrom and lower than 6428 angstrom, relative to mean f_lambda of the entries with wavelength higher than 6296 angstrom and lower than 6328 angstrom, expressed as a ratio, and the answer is 0.992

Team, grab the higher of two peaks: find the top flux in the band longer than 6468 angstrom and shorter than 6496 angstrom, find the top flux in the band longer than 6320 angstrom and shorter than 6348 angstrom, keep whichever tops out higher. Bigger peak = 3.53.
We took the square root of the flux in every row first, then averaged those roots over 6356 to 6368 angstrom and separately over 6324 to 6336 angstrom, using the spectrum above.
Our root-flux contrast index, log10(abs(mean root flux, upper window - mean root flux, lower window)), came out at -2.45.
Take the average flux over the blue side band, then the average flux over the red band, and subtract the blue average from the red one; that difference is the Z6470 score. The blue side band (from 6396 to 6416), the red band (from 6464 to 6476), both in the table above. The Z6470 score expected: -0.05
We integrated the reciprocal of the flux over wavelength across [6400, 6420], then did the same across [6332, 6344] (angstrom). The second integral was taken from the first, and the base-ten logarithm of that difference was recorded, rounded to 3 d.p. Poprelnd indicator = 0.356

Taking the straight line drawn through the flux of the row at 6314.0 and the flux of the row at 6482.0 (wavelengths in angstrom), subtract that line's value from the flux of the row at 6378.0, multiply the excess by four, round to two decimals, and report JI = 0.32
